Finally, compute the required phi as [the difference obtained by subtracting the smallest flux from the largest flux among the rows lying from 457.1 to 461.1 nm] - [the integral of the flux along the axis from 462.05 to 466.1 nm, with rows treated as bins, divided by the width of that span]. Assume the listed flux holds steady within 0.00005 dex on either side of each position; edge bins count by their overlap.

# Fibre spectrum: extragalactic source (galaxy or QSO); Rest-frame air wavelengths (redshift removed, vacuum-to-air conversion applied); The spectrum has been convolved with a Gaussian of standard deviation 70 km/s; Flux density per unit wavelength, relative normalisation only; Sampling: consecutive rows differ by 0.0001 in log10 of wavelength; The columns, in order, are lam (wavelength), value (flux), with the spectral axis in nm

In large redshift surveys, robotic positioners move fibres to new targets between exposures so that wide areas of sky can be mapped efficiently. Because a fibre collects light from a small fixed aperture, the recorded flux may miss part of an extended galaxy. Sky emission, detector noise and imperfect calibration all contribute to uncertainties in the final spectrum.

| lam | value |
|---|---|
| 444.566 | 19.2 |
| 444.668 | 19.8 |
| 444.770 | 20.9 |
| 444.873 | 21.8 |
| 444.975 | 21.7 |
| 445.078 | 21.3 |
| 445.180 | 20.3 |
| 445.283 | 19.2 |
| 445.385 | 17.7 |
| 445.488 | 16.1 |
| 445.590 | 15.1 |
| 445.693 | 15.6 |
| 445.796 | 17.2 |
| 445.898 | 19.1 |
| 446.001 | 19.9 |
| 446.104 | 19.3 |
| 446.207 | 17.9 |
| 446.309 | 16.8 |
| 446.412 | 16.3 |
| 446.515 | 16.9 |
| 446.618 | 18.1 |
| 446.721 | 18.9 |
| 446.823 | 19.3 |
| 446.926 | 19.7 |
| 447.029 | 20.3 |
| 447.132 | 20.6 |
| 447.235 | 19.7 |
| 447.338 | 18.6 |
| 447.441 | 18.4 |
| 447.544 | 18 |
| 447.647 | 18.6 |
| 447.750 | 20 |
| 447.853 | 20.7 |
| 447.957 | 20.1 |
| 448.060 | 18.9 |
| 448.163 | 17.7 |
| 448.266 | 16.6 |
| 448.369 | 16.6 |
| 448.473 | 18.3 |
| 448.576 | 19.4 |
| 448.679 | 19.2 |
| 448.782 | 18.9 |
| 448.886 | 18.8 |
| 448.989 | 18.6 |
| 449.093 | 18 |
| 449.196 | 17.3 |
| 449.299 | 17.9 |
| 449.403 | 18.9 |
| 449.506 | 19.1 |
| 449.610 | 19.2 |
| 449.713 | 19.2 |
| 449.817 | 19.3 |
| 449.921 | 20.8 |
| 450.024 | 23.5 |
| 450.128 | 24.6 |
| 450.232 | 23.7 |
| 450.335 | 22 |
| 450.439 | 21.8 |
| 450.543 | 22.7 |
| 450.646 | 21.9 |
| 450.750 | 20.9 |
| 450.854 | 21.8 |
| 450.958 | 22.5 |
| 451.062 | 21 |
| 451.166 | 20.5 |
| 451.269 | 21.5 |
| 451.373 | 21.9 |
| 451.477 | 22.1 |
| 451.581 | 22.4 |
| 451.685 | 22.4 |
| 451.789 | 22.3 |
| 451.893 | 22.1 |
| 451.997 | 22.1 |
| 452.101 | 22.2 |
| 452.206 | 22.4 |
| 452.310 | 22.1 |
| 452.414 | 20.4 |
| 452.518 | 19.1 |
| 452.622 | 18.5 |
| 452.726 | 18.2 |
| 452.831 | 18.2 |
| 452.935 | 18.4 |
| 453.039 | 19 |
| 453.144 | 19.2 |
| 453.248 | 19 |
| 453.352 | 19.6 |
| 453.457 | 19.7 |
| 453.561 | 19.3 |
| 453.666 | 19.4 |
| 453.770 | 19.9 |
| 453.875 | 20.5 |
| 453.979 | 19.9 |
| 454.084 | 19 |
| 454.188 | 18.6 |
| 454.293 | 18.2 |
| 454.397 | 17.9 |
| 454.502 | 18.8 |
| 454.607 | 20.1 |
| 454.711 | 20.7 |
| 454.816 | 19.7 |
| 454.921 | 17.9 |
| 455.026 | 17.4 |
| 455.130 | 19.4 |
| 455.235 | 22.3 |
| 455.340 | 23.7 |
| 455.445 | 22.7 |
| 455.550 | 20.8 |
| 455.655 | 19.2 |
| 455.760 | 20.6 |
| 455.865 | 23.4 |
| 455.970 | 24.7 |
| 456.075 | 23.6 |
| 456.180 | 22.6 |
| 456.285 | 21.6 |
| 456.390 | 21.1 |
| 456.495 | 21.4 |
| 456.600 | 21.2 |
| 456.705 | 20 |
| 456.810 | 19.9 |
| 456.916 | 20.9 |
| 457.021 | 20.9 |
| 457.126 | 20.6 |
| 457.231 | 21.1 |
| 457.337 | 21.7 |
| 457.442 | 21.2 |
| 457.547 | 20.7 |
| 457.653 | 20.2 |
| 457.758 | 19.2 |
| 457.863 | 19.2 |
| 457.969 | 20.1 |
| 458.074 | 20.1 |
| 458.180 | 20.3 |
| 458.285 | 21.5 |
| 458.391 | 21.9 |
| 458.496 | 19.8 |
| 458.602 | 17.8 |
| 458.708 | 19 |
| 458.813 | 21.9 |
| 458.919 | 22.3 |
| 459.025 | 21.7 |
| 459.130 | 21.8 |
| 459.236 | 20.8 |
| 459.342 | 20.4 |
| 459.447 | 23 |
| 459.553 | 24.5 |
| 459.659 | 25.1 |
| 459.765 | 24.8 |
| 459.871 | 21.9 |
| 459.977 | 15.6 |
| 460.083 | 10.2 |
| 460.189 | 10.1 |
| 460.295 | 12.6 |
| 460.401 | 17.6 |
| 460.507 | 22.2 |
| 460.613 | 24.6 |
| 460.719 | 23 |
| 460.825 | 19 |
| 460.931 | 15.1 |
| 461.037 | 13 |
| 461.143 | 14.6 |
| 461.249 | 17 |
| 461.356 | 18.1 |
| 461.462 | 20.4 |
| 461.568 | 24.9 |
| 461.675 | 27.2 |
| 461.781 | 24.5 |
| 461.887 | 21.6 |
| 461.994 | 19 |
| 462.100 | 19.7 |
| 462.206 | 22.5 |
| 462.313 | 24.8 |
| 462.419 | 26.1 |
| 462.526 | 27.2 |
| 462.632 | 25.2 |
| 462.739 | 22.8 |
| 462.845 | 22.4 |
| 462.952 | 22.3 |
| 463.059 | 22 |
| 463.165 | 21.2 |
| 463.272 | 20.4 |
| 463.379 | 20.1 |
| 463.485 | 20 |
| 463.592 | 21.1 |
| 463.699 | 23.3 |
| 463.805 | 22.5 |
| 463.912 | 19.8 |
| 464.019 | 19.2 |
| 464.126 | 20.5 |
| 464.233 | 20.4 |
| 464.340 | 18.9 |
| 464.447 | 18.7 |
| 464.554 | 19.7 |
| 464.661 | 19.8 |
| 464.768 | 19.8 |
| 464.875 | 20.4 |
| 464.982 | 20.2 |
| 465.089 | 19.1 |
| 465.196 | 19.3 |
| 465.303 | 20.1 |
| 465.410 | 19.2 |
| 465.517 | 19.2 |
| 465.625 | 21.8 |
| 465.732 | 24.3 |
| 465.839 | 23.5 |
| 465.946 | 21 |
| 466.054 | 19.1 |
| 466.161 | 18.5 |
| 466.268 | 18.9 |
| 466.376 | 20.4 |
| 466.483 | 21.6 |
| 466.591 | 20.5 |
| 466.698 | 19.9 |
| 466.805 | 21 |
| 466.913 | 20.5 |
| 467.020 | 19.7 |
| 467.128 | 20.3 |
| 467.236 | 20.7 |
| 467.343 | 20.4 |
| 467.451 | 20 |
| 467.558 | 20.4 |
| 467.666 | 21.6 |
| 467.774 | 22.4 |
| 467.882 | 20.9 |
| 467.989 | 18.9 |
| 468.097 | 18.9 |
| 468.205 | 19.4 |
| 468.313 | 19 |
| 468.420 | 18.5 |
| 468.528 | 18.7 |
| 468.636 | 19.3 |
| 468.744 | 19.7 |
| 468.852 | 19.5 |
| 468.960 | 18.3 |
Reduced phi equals -6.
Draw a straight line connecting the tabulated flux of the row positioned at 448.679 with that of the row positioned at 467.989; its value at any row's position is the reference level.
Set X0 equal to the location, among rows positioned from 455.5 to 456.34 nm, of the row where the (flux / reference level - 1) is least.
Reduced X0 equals 455.655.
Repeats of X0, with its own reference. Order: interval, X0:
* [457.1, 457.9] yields 457.758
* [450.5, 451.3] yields 451.166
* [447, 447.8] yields 447.544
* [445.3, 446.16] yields 445.590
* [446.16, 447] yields 446.412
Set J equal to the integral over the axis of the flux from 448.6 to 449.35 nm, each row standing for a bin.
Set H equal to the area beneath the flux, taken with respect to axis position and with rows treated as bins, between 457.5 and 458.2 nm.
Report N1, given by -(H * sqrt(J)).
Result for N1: -52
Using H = 14.0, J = 13.8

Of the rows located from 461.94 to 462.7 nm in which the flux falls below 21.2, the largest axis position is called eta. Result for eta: 462.100 nm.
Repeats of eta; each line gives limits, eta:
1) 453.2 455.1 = 455.026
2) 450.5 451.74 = 451.166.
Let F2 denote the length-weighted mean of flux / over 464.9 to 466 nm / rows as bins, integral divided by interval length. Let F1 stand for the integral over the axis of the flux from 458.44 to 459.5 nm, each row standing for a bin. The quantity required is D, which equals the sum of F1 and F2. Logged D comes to 42.9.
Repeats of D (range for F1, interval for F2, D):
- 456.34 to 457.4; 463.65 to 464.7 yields 42.4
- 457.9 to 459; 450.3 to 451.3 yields 44.2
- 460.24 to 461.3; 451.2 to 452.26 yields 41.1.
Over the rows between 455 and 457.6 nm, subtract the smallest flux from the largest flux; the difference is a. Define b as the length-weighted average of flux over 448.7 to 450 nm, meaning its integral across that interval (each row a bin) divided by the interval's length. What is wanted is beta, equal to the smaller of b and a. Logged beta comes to 7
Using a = 7.3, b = 18.9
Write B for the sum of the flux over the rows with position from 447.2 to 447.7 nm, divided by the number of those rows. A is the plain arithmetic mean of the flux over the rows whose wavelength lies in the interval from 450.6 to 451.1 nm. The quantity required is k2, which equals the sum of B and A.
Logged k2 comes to 40.3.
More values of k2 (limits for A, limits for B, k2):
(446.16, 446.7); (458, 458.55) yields 37.9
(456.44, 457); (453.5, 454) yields 40.5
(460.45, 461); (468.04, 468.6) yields 39.7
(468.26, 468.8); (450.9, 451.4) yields 40.5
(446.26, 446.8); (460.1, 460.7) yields 34.8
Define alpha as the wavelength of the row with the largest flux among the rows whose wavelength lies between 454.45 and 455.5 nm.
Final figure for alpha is 455.340 nm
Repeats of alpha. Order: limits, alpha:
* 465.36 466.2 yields 465.732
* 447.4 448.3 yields 447.853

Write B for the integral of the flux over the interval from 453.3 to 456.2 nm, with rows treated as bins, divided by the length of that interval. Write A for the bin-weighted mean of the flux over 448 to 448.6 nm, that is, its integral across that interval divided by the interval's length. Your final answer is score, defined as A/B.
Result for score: 0.88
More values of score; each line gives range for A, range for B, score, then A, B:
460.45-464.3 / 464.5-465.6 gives 1.08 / 21.3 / 19.73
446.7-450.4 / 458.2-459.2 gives 0.93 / 19.4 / 20.84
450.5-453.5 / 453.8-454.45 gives 1.09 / 20.8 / 19.05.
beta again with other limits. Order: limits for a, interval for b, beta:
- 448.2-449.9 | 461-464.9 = 3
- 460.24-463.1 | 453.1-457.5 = 15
